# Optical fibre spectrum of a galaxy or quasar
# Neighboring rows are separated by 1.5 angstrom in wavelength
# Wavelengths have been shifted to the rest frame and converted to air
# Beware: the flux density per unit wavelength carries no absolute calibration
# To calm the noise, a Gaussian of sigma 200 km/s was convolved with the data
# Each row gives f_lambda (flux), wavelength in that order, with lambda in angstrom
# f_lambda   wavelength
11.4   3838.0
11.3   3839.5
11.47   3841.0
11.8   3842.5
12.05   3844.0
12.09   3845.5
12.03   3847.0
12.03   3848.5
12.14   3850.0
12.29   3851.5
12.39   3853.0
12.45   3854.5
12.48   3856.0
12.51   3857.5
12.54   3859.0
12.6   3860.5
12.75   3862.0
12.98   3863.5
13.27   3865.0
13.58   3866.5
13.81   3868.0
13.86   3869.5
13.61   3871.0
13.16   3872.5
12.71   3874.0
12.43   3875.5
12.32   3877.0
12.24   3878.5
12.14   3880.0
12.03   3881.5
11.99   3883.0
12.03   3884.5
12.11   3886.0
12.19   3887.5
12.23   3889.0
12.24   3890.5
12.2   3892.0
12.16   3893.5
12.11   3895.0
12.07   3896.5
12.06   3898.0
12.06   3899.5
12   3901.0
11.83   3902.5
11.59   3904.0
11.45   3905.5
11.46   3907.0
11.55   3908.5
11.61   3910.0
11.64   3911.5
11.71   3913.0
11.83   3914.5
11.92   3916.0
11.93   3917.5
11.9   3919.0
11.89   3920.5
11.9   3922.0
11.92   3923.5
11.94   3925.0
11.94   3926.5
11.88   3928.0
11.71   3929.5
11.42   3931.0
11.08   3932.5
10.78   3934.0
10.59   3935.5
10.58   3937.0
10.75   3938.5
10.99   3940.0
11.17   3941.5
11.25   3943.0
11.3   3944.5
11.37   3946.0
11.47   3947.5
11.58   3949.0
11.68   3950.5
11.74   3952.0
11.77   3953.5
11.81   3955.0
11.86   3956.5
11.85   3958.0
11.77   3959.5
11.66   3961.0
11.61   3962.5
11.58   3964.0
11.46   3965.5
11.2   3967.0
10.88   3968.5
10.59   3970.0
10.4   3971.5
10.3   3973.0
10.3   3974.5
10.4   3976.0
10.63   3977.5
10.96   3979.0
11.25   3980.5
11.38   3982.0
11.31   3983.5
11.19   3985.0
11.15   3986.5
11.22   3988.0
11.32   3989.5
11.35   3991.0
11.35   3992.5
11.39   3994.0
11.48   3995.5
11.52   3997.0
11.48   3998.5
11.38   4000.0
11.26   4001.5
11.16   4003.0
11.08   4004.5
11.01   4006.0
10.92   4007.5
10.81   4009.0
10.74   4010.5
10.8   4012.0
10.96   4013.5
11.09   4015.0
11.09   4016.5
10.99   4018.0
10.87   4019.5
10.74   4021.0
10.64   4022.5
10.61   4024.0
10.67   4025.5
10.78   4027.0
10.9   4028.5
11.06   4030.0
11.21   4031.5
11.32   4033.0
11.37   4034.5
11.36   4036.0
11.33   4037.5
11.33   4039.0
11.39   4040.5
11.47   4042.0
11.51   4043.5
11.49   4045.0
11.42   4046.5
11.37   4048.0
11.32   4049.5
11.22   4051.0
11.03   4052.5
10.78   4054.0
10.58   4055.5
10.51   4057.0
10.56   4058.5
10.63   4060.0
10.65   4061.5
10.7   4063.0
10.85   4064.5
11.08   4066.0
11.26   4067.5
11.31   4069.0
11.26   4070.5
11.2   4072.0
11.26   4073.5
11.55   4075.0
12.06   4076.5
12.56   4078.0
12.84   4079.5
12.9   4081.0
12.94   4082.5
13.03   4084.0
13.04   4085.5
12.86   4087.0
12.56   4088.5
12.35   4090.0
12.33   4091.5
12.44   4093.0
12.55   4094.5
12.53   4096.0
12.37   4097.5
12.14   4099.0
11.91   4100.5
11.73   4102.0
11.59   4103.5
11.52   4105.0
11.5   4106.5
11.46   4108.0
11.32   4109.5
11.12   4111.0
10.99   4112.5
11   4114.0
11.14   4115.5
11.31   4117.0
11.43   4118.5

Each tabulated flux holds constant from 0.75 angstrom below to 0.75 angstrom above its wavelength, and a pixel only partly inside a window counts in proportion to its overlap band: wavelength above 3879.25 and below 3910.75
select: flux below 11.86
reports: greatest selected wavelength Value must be 3910.0 angstrom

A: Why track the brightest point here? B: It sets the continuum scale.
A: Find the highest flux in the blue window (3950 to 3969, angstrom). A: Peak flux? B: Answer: 11.86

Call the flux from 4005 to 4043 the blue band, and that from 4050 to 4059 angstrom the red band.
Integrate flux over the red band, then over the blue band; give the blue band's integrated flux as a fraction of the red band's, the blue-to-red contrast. 4.3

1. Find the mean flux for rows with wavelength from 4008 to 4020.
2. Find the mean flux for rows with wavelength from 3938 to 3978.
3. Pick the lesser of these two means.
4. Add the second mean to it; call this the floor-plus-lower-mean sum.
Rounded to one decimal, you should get 22.2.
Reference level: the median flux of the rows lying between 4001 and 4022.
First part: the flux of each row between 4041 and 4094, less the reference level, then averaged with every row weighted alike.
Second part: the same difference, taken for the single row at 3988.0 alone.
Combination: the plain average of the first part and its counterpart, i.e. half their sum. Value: 0.45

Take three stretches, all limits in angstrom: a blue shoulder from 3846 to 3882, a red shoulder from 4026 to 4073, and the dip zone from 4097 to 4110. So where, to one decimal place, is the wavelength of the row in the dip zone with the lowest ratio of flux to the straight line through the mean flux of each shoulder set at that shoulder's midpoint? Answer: 4109.5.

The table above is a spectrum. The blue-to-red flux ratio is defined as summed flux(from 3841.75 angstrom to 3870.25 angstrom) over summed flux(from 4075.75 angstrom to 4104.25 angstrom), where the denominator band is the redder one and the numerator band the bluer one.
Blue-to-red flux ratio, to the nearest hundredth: 1.01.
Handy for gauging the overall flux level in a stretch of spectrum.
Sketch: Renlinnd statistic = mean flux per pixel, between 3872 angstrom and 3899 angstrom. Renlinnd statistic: 12.2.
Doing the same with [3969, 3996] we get 11.0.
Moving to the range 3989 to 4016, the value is 11.2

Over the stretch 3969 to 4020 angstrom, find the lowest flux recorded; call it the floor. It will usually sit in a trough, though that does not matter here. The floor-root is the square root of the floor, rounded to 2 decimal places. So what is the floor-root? 3.21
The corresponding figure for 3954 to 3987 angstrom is 3.21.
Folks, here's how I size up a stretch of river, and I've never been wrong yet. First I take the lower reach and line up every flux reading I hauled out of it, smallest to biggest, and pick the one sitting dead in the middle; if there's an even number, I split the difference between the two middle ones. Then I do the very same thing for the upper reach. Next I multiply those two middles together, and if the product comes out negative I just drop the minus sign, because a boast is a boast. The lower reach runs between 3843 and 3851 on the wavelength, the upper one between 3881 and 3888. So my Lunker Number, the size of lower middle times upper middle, 145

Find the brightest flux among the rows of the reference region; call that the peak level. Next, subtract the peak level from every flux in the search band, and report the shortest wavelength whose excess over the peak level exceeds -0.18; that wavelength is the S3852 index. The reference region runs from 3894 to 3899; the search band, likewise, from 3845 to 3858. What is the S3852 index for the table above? 3845.5 angstrom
